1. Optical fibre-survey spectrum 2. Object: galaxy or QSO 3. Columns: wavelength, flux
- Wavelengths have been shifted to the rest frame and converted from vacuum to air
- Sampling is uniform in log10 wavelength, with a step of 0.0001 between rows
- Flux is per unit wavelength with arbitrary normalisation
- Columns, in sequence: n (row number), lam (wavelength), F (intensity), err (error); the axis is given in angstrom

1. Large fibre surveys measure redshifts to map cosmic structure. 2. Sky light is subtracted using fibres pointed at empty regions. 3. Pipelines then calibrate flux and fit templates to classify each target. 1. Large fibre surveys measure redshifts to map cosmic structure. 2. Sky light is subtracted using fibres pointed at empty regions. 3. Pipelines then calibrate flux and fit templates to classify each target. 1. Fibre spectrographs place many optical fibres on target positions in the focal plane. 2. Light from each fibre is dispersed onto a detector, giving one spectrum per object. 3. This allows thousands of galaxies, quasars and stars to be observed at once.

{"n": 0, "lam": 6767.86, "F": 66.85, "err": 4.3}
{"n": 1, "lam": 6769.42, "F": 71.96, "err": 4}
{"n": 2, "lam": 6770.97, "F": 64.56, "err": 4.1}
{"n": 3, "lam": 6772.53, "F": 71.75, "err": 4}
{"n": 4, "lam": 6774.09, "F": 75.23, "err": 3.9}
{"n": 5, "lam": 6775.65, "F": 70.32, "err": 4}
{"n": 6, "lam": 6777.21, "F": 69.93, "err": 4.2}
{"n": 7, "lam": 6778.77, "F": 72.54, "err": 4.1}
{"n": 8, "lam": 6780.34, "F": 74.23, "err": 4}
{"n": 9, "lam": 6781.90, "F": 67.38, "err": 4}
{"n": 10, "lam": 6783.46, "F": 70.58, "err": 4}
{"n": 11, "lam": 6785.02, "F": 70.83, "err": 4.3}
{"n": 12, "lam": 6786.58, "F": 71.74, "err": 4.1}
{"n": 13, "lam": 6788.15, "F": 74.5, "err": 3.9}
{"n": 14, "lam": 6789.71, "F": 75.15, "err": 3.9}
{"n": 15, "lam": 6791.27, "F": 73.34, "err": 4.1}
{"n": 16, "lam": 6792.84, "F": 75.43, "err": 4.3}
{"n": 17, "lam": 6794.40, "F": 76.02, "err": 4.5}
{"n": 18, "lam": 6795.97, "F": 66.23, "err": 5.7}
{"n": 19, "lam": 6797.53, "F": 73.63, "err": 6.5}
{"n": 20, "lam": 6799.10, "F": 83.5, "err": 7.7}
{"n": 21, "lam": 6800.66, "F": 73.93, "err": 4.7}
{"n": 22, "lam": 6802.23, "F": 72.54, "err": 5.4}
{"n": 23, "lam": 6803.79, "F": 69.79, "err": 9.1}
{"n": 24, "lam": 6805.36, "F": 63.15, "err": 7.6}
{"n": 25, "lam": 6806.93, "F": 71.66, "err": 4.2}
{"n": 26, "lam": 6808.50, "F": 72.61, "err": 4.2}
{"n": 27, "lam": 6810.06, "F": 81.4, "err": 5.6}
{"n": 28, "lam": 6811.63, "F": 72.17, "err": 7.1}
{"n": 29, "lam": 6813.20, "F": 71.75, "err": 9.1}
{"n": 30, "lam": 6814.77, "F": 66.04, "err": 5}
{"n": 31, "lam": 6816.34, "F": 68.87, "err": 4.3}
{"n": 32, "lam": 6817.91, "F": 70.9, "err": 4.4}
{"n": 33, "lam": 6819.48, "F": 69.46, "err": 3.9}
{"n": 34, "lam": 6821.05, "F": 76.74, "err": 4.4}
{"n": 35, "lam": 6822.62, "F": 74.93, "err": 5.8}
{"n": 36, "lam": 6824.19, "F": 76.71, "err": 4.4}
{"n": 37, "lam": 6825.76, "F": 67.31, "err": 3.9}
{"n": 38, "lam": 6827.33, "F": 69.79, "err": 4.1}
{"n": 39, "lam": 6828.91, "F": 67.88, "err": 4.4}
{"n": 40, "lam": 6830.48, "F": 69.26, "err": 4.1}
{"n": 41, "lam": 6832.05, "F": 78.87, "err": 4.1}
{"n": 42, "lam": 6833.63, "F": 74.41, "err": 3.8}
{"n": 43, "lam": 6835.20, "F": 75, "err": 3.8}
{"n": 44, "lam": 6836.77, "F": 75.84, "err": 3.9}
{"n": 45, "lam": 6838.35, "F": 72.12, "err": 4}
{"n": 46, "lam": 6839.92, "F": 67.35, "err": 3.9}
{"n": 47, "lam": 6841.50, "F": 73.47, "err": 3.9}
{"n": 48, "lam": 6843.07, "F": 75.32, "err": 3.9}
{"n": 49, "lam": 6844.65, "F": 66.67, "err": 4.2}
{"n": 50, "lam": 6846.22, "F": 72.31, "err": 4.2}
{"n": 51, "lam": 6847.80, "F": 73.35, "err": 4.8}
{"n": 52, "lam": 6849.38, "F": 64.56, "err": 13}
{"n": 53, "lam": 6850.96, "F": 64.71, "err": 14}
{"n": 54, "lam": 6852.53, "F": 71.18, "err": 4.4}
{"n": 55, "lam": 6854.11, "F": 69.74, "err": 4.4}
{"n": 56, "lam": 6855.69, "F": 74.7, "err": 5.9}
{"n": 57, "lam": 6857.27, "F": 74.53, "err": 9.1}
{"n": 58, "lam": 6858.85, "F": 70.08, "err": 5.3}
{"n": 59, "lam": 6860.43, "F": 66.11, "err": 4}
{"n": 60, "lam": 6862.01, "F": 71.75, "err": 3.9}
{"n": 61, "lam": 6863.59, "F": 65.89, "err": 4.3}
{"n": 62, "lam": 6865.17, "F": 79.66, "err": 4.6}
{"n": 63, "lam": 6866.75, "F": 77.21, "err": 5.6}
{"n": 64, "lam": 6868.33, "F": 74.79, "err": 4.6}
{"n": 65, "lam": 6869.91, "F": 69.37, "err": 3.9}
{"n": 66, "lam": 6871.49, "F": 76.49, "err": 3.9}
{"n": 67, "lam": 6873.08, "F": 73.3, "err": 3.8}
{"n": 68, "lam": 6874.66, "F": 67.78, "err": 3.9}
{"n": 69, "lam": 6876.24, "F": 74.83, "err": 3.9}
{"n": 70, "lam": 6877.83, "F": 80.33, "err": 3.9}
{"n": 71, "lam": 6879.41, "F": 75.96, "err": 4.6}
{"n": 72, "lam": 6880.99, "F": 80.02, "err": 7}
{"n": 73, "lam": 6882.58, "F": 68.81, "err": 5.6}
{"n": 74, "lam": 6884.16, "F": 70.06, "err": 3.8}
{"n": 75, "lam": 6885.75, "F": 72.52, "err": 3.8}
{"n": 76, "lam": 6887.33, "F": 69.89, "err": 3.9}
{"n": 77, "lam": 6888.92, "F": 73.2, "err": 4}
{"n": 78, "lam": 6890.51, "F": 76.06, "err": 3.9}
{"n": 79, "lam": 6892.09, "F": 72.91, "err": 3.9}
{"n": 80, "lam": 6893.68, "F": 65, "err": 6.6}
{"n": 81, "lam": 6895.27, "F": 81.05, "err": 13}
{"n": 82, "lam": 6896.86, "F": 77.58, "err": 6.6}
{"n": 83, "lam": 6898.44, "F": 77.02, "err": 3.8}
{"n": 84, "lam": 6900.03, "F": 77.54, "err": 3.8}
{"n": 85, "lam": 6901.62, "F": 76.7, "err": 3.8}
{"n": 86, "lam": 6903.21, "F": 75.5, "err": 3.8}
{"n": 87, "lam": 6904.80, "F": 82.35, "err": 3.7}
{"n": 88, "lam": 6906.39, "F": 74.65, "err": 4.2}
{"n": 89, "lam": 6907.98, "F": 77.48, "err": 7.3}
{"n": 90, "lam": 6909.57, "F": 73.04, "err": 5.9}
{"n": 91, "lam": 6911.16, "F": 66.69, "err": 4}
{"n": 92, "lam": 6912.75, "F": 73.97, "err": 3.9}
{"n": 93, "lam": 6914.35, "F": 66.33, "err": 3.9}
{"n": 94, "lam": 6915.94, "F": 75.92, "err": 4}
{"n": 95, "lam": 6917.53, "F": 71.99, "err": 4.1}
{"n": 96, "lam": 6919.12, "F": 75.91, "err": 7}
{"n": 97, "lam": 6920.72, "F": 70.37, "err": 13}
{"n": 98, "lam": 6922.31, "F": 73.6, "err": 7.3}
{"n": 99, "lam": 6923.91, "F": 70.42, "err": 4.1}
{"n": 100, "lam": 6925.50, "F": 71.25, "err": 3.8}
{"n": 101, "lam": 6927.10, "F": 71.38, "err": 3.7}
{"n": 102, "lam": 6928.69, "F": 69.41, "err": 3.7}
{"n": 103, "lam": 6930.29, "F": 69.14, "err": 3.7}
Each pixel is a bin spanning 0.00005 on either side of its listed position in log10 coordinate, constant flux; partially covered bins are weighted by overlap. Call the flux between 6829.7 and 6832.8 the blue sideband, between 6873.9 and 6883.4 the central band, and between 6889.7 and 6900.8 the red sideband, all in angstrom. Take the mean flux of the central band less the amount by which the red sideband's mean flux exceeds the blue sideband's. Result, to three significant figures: 73.4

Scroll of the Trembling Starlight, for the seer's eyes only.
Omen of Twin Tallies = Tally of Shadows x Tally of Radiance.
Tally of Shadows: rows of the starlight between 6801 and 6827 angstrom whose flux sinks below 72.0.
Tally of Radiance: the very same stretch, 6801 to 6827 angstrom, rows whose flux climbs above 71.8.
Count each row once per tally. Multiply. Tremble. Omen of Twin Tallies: 63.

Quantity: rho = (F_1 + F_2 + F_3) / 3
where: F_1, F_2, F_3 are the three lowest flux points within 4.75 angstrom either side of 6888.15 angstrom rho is 71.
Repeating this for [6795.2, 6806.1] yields 66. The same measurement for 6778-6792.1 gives 70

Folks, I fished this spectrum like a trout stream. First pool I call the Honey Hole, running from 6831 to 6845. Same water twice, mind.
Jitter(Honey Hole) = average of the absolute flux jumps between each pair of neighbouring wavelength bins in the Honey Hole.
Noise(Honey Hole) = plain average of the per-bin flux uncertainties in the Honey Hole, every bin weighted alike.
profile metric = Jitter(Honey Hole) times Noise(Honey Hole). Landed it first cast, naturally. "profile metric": 15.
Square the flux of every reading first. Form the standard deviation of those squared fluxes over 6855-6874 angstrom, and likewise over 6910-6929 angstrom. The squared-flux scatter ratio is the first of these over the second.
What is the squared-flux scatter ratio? 1.4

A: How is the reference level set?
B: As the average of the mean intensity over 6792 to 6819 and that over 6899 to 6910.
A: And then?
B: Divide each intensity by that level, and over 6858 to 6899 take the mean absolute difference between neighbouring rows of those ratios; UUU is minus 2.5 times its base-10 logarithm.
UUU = 2.88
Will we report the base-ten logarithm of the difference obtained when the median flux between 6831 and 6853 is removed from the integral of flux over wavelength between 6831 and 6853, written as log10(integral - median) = 3.18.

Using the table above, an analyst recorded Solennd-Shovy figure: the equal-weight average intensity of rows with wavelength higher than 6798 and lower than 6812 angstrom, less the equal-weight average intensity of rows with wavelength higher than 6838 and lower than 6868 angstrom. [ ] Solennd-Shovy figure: 2.3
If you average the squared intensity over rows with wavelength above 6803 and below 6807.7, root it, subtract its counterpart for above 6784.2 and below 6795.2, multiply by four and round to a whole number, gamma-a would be -22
